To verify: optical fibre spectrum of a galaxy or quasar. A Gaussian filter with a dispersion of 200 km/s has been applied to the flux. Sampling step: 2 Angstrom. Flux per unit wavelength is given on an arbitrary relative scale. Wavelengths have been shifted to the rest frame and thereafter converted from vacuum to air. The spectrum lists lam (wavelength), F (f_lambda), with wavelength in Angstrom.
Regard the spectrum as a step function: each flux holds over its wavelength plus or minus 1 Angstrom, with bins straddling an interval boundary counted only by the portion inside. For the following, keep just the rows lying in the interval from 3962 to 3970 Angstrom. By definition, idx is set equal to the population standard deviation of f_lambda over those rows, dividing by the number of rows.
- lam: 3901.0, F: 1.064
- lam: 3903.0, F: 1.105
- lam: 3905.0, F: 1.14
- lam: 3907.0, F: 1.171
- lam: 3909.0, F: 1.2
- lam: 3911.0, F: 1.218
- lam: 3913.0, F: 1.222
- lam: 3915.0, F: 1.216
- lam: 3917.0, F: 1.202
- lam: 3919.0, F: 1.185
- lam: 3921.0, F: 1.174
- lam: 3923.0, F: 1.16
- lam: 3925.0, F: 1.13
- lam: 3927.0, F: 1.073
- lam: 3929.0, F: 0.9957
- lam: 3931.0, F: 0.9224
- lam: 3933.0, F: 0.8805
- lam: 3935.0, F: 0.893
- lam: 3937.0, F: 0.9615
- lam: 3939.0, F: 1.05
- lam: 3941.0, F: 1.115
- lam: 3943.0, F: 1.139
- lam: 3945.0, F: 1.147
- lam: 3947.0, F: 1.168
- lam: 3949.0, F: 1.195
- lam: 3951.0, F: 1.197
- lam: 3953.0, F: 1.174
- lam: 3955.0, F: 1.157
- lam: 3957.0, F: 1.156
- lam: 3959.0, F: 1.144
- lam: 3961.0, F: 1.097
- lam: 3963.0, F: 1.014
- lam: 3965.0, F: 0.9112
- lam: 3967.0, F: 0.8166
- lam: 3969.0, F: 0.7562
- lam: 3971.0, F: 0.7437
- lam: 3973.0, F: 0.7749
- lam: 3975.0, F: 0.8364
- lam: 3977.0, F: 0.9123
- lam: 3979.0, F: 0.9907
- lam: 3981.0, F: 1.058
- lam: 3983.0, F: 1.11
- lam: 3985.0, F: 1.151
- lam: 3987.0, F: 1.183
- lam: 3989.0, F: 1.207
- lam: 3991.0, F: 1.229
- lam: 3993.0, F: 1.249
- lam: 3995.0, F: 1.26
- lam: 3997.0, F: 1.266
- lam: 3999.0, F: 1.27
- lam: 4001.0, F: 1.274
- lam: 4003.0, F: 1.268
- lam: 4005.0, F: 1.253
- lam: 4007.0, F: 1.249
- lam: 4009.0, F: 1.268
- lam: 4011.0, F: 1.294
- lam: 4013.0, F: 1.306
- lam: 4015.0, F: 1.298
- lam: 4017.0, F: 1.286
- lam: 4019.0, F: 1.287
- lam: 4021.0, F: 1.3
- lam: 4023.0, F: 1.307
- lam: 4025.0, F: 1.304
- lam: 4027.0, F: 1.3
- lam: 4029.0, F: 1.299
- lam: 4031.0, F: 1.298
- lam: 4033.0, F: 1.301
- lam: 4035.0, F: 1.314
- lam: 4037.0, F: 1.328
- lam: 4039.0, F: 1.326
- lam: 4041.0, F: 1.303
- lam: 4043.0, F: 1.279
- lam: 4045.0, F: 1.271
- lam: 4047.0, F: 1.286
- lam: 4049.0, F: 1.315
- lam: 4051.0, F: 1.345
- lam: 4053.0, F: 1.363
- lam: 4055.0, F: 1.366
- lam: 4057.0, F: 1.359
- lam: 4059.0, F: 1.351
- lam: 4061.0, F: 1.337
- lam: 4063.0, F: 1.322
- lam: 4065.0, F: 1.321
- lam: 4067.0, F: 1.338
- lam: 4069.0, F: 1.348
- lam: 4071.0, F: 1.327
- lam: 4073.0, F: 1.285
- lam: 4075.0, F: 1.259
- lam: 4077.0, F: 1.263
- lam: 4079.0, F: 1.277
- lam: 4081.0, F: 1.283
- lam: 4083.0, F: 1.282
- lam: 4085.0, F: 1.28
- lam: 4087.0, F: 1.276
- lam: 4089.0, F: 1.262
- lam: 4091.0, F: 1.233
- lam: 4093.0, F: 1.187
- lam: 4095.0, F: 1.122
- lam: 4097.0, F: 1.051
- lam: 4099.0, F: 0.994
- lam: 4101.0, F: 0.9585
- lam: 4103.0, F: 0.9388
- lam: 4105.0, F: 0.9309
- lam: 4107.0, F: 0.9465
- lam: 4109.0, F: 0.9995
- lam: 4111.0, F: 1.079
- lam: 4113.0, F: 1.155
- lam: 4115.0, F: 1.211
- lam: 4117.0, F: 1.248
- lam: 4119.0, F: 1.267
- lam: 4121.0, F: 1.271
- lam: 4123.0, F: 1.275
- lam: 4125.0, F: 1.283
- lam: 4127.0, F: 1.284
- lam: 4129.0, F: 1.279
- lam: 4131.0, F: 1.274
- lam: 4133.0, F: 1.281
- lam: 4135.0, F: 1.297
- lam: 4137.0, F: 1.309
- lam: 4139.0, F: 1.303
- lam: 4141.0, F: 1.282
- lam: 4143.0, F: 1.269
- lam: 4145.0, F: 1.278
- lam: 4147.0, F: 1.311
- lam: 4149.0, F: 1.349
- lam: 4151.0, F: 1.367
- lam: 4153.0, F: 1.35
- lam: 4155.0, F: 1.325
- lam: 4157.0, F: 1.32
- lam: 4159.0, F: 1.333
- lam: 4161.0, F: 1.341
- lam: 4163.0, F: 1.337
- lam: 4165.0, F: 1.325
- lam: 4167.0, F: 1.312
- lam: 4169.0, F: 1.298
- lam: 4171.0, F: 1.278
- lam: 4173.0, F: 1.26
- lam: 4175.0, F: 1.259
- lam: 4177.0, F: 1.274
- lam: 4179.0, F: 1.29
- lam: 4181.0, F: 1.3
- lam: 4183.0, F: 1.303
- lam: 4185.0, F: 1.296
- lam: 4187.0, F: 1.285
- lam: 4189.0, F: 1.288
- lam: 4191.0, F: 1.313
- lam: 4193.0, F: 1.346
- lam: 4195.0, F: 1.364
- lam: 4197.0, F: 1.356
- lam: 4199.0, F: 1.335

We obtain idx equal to 0.098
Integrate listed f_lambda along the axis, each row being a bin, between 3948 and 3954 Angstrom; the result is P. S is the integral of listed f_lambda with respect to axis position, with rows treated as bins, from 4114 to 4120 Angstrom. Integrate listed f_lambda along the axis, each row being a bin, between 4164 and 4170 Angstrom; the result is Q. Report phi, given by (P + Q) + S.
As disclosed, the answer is 22.5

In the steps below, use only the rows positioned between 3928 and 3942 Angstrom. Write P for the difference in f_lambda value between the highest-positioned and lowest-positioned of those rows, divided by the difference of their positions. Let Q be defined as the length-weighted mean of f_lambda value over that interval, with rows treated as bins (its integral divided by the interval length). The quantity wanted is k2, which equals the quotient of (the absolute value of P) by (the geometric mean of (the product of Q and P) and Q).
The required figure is 0.10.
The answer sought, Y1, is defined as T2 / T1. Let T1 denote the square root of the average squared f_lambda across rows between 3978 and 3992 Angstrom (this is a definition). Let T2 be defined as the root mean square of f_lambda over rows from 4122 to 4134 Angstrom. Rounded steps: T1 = 1.14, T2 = 1.3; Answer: 1.13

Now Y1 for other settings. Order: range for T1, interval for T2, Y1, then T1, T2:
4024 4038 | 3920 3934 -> 0.81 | 1.31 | 1.1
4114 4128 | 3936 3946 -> 0.86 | 1.26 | 1.1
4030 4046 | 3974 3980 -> 0.70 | 1.30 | 0.9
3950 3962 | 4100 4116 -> 0.89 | 1.15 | 1.0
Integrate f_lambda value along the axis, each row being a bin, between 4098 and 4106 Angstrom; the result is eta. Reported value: 7.6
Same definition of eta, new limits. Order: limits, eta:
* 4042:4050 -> 10.3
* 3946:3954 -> 9.5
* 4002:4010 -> 10.1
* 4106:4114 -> 8.4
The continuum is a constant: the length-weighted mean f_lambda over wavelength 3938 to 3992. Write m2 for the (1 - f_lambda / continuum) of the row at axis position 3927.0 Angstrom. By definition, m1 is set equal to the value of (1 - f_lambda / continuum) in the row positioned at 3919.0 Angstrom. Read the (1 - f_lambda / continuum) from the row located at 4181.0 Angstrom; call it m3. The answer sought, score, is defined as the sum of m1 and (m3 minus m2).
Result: -0.34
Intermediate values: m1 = -0.13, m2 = -0.02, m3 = -0.23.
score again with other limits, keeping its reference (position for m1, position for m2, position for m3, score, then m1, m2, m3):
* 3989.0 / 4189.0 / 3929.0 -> 0.13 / -0.15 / -0.22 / 0.05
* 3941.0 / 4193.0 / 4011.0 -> -0.01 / -0.06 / -0.28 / -0.23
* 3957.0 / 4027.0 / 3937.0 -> 0.22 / -0.10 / -0.23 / 0.09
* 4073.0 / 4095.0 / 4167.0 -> -0.40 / -0.22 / -0.07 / -0.25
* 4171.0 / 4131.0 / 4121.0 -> -0.21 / -0.21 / -0.21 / -0.21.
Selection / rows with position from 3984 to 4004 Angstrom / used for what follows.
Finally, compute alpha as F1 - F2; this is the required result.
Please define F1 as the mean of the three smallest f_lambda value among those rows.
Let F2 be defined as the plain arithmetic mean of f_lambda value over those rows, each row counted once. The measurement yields -0.055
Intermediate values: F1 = 1.18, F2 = 1.24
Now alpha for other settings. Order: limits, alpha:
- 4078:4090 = -0.005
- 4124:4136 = -0.005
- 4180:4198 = -0.027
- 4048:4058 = -0.010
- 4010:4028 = -0.009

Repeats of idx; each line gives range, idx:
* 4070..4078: 0.027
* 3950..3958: 0.017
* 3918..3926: 0.021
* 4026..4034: 0.001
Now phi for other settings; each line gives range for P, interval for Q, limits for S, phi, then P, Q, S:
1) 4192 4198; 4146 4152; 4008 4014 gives 23.9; 8.13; 8.05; 7.7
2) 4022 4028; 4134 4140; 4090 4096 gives 22.7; 7.82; 7.82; 7.1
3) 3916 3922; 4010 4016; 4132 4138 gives 22.7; 7.12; 7.80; 7.8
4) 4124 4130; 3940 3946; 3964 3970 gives 19.5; 7.69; 6.80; 5.0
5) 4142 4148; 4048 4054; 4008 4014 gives 23.5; 7.72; 8.05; 7.7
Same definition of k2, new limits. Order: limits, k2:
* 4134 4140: 0.03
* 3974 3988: 0.16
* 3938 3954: 0.08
